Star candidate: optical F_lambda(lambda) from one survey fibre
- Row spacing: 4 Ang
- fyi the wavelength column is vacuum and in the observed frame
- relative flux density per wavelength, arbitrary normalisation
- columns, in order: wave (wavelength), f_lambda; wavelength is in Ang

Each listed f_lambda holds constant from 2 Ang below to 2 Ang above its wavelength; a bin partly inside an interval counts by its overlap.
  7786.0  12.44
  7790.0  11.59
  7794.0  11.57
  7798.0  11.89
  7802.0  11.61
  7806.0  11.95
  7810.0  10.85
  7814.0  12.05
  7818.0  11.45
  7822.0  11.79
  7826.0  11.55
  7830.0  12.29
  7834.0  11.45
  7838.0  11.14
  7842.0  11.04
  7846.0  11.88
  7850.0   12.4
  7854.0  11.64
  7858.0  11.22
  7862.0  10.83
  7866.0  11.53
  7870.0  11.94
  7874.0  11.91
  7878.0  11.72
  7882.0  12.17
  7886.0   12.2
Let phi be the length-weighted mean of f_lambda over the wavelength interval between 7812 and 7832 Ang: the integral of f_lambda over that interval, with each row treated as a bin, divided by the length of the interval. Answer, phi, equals 11.8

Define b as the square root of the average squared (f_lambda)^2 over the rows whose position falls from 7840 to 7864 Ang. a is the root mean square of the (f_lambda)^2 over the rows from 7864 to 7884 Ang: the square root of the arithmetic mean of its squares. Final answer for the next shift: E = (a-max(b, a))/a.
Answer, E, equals 0.000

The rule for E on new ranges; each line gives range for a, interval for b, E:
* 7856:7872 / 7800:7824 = -0.042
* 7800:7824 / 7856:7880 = 0.000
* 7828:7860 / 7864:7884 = -0.034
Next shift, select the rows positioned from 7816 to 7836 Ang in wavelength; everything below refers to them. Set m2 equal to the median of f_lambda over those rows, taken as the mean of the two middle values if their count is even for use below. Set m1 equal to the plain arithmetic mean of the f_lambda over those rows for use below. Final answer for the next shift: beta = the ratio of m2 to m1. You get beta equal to 0.99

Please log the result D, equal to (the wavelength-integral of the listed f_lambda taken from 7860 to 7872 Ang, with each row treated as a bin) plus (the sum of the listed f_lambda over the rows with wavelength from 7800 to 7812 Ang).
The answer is 172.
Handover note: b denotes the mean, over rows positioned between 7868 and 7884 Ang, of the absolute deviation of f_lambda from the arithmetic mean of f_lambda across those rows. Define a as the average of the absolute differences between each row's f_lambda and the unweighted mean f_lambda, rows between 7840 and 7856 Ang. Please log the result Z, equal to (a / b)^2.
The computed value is 11.1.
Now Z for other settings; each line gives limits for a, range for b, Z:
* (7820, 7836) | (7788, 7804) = 5.8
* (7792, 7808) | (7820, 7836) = 0.4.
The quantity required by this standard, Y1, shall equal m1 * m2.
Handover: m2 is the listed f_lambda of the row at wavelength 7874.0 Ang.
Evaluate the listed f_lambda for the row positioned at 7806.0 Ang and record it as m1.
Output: 142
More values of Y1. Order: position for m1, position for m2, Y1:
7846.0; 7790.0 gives 138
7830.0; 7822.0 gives 145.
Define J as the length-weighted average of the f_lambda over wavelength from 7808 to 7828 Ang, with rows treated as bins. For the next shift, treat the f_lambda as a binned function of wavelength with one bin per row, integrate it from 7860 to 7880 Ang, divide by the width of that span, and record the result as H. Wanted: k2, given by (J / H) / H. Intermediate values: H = 11.6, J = 11.5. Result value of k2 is 0.0860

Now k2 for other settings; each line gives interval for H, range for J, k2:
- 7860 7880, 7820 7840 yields 0.0867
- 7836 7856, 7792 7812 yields 0.0857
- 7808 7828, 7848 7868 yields 0.0866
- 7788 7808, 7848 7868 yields 0.0839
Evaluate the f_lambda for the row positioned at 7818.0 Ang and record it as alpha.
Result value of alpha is 11.45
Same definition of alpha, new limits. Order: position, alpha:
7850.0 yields 12.4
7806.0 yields 11.95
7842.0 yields 11.04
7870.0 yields 11.94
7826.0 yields 11.55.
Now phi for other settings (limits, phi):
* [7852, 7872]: 11.4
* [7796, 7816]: 11.7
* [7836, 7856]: 11.6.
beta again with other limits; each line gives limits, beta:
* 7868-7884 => 1.00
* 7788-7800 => 0.99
